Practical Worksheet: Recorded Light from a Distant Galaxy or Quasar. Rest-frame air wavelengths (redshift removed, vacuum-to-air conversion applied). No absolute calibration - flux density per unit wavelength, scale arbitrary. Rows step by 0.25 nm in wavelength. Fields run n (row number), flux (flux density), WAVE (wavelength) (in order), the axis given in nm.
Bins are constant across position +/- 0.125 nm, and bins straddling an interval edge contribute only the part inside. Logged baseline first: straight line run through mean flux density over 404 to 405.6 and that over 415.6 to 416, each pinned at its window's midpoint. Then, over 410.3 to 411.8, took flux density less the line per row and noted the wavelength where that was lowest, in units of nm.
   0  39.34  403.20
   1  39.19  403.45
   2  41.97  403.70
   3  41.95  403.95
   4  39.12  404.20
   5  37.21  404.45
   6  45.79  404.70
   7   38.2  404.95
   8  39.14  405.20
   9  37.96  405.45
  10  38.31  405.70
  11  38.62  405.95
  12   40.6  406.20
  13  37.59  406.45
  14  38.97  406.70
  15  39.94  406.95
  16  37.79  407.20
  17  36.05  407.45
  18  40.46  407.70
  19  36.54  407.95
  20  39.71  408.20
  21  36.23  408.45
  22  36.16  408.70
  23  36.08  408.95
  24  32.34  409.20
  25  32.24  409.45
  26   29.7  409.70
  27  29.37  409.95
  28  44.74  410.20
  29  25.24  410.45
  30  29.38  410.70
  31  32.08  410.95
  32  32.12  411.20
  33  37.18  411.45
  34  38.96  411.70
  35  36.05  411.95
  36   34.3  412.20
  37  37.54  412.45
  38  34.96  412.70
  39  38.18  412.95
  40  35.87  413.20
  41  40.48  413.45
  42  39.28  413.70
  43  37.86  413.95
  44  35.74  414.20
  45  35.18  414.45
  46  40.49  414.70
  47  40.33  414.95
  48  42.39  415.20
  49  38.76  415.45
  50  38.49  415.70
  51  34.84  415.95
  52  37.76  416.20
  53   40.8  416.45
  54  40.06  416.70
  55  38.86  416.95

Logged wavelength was 410.45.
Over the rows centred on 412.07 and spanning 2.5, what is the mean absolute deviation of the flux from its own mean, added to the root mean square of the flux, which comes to 37.7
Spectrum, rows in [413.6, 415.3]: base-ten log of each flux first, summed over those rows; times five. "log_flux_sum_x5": 55.6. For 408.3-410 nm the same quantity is 53.2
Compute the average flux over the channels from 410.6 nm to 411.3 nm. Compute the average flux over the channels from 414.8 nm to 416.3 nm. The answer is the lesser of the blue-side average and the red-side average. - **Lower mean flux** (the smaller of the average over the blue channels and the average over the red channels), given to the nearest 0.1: 31.2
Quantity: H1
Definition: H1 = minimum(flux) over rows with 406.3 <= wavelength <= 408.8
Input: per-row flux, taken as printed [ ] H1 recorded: 36.05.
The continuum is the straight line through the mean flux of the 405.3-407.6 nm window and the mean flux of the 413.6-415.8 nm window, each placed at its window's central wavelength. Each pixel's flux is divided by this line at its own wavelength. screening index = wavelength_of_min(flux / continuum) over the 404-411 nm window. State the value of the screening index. 410.45 nm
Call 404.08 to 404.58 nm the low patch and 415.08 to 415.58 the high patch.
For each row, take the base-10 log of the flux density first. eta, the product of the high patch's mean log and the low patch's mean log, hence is 2.54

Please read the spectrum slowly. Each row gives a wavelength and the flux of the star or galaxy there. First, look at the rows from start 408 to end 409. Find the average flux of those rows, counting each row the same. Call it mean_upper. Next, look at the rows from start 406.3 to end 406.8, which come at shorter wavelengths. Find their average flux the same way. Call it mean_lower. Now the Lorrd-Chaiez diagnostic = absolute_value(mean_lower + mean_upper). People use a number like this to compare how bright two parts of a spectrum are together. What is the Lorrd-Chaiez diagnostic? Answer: 75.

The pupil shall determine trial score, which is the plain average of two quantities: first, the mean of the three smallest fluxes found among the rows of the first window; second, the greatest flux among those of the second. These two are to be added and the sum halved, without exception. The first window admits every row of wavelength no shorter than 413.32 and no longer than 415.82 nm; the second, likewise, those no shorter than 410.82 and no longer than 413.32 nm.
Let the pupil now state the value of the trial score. 37.6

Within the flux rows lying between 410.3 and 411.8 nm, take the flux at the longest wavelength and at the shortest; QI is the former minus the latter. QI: 14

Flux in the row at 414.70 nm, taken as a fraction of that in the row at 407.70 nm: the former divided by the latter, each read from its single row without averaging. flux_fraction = 1.00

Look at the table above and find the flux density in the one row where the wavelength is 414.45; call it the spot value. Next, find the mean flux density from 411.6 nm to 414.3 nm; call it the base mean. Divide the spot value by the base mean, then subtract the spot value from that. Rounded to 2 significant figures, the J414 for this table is -34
